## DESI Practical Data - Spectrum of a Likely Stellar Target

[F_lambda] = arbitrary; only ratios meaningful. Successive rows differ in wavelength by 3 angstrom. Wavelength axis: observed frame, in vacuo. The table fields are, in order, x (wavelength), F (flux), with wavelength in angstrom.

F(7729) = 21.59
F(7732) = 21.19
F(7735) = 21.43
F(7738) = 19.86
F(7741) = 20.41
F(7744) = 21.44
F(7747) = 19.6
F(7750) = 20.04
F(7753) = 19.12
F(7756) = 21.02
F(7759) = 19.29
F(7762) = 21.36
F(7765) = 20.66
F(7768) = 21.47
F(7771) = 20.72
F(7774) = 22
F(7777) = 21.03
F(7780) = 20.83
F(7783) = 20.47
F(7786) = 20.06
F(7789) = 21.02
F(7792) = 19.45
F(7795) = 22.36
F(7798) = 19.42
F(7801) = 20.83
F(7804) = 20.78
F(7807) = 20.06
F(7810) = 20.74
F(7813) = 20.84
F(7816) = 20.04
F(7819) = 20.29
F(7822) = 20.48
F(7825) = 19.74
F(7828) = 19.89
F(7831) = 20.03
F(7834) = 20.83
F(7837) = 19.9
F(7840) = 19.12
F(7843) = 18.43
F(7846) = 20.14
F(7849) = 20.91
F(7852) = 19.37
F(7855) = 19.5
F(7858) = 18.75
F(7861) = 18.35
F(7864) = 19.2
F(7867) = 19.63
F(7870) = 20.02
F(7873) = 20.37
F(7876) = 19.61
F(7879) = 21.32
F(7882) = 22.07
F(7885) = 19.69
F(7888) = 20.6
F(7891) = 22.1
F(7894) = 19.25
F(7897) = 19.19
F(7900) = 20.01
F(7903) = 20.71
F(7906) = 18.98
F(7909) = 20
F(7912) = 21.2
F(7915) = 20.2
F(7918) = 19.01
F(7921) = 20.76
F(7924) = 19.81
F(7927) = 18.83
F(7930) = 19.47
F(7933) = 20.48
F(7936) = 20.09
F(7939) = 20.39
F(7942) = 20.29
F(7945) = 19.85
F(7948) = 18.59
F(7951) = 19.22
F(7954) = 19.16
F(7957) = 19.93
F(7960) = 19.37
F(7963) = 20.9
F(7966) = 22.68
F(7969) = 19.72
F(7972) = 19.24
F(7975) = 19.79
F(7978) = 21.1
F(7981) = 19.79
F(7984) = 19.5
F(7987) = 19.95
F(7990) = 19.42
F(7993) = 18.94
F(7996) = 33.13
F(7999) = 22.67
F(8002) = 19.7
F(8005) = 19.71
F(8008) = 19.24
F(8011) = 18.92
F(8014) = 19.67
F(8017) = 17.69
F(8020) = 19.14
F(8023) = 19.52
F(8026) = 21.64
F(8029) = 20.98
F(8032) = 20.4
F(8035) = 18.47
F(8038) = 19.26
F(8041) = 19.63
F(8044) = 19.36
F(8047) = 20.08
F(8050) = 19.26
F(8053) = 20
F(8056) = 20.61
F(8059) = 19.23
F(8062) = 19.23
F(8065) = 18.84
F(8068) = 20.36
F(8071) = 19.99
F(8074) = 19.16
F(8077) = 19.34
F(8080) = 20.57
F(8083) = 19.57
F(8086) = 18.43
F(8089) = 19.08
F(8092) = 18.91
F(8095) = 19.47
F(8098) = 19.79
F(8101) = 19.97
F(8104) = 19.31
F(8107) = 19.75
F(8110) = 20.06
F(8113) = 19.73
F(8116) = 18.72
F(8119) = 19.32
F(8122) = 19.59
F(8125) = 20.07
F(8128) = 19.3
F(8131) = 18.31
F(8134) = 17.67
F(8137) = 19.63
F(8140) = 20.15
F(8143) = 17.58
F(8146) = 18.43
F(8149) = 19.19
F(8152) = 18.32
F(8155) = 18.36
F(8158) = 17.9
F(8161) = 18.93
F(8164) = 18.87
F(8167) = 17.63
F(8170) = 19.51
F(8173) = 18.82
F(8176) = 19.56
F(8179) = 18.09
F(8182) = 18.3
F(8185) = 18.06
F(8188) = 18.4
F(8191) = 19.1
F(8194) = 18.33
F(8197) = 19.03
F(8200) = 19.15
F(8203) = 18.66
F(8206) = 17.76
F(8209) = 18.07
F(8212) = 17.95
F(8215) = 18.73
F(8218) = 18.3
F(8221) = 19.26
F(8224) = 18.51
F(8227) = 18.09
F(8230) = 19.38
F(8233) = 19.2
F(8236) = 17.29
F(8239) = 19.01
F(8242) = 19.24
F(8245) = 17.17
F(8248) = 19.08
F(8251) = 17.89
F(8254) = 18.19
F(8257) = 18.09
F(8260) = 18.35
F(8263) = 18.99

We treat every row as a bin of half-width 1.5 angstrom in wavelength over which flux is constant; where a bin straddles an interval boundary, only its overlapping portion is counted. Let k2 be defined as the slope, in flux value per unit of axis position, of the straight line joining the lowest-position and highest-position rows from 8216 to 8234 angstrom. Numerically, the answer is 0.06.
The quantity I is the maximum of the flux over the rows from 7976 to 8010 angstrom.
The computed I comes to 33.13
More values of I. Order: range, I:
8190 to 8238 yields 19.38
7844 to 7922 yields 22.1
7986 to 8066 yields 33.13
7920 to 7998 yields 33.13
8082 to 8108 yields 19.97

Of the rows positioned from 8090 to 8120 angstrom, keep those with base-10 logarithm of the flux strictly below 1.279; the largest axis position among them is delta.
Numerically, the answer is 8116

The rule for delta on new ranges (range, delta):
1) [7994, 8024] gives 8017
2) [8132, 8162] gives 8161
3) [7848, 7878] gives 7861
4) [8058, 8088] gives 8086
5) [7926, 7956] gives 7948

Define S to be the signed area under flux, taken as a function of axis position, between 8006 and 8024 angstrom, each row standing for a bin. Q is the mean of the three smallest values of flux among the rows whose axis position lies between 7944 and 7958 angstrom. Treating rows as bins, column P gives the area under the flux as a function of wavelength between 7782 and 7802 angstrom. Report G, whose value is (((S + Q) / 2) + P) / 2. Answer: 295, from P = 410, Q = 19.0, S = 343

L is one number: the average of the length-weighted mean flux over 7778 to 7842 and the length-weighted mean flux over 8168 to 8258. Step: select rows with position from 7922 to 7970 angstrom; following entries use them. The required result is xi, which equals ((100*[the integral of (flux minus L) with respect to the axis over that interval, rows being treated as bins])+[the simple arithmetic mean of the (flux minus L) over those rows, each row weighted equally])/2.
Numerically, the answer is 1199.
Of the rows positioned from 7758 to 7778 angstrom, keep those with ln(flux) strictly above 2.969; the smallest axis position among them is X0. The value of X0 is 7762 angstrom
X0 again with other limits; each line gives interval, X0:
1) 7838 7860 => 7846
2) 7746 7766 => 7747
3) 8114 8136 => 8122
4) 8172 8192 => 8176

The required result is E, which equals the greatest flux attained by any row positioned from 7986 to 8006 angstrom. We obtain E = 33.13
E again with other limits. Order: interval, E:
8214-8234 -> 19.38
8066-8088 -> 20.57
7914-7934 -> 20.76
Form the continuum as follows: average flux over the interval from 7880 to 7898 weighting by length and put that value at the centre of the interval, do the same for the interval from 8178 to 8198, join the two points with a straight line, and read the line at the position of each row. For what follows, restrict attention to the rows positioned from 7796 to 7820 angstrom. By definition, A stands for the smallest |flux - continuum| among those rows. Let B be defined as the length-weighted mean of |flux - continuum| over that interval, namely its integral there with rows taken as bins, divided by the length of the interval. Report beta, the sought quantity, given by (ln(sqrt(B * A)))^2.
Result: 0.79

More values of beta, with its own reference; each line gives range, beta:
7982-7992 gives 3.21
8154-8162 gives 1.02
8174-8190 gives 3.10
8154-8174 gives 1.04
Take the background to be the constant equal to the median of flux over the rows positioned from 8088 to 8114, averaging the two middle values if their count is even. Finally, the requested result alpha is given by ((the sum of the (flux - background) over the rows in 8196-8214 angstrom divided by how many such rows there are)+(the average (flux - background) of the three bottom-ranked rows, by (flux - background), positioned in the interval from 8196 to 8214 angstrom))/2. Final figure -1.5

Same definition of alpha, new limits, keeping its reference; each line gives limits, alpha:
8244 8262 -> -1.8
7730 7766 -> 0.2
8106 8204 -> -1.5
